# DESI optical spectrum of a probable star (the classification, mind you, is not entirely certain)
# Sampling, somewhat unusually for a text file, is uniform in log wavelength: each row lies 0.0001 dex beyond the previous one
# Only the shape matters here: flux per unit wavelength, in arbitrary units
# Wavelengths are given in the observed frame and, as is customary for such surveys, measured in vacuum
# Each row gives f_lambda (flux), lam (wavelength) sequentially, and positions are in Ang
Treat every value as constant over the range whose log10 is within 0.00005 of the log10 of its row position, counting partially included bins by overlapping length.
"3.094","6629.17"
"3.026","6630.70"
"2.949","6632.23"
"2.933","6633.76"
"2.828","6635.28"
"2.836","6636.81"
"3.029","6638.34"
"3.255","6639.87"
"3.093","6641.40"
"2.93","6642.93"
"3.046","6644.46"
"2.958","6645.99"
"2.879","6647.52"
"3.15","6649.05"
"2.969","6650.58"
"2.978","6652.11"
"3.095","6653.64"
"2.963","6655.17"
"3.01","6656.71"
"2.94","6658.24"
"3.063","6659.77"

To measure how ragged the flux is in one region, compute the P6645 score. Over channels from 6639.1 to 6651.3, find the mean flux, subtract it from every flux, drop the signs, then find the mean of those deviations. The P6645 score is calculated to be 0.101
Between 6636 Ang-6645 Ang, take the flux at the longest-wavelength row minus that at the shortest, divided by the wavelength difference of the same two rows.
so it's 0.027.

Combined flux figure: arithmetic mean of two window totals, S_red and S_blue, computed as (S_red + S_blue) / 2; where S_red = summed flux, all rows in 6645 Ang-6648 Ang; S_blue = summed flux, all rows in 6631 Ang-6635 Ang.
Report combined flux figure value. 5.86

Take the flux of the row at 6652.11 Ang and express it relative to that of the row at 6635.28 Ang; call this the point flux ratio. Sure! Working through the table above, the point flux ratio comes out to 1.05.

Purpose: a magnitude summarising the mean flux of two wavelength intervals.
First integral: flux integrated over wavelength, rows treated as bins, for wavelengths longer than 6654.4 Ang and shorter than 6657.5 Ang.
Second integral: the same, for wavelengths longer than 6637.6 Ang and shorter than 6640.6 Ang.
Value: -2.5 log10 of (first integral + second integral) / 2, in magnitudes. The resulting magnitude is -2.43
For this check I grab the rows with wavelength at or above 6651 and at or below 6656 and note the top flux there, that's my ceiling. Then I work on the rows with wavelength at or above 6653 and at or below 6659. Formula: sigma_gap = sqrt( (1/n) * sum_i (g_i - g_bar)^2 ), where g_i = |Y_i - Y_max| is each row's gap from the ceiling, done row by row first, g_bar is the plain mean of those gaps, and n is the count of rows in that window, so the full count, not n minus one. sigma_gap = 0.059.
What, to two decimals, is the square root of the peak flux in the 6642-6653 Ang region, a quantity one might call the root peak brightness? 1.77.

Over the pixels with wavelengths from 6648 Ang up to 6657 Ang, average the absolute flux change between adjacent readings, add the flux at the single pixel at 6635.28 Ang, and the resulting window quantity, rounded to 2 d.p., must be 2.93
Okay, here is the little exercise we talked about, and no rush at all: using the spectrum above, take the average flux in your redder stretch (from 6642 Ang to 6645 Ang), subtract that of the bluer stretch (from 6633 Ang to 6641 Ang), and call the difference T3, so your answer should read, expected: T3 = 0.01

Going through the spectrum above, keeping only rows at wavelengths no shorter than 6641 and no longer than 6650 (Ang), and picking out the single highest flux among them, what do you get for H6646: 3.15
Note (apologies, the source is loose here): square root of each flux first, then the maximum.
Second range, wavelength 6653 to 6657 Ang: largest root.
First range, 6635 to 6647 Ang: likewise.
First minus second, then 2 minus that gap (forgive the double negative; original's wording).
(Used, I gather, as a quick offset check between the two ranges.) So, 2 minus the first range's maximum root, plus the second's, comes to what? 1.96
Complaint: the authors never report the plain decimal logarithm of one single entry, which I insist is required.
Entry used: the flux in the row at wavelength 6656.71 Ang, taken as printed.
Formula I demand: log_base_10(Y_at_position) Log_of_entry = 0.479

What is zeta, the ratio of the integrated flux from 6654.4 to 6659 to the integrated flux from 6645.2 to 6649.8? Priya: 1.0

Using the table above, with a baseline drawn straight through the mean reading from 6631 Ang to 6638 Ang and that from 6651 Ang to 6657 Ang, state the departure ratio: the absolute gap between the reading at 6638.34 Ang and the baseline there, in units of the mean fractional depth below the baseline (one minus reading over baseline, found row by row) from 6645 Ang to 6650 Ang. -13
